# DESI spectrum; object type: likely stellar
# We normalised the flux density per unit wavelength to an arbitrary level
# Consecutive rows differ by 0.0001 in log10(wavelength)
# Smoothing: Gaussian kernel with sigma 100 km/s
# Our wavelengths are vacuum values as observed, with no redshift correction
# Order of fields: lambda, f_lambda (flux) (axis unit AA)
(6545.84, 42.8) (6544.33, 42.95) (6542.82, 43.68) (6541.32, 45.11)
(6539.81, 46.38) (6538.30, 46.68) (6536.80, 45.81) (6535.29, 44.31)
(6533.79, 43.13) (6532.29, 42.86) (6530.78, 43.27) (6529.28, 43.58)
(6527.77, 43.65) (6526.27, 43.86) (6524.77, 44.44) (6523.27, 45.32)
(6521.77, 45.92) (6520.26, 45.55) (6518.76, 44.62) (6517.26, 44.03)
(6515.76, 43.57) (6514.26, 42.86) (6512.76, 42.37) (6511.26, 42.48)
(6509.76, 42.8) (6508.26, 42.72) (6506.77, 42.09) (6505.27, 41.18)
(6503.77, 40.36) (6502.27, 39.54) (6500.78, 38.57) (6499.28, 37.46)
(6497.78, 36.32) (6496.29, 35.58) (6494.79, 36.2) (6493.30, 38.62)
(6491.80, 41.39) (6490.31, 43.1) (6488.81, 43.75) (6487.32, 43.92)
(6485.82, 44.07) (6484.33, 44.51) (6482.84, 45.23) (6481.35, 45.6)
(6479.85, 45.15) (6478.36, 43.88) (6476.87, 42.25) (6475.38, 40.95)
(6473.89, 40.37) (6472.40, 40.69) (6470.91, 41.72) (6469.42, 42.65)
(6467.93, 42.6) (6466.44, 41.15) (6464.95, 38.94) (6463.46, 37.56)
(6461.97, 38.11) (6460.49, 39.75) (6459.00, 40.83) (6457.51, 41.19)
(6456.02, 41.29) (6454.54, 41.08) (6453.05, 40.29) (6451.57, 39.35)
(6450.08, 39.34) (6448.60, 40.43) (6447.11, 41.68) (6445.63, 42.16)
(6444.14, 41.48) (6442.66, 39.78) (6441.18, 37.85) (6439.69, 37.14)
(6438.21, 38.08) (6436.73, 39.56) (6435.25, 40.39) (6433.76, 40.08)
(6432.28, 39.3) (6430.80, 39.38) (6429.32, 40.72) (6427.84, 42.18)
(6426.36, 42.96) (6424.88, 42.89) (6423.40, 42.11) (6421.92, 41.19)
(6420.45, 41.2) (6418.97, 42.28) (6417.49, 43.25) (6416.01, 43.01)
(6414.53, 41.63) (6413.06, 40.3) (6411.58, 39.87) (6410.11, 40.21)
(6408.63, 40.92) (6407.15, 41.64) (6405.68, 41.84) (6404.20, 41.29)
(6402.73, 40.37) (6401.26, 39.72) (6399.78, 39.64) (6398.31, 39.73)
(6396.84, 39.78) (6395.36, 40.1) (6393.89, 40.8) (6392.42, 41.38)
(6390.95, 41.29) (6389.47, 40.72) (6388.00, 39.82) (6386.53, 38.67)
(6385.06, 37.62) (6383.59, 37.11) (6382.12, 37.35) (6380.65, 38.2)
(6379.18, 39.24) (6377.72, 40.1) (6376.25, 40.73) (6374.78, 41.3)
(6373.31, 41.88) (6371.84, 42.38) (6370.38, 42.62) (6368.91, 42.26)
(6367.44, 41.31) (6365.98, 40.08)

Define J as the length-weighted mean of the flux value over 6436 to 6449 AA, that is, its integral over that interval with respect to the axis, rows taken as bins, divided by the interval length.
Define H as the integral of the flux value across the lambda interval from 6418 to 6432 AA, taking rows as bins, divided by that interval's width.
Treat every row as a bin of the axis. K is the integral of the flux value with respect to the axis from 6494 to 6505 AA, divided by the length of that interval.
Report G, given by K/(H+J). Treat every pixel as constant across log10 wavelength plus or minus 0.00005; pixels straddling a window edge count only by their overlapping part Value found 0.47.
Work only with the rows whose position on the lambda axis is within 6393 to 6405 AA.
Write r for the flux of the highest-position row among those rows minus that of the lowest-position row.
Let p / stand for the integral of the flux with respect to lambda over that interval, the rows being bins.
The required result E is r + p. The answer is 483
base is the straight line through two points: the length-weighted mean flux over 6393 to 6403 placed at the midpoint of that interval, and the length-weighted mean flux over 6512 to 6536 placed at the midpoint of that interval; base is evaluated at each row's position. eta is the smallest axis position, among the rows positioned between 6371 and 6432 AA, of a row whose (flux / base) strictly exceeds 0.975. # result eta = 6371.84 AA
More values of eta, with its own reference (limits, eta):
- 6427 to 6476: 6427.84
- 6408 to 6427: 6408.63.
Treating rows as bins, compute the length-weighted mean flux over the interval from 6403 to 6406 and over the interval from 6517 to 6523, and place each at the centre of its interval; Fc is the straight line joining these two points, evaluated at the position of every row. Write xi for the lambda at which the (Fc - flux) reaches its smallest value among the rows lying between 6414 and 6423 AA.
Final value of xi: 6417.49 AA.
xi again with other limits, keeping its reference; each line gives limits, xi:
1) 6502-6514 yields 6509.76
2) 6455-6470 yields 6469.42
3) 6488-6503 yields 6488.81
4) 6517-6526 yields 6521.77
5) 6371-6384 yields 6371.84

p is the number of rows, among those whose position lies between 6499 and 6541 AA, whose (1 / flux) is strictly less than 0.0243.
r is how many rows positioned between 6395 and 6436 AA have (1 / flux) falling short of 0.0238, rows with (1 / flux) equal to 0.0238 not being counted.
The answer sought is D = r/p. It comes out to 0.29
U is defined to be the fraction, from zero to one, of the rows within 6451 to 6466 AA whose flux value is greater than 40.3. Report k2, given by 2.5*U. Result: 1.00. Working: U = 0.40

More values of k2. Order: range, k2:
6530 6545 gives 2.50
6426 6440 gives 1.00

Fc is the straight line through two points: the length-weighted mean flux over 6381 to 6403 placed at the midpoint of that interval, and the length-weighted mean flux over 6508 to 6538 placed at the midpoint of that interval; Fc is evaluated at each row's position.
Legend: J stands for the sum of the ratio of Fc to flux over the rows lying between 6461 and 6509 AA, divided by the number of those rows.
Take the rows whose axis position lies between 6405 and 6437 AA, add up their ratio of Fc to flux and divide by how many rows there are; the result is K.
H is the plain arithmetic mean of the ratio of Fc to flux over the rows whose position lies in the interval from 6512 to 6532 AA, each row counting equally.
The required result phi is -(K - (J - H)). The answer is -0.94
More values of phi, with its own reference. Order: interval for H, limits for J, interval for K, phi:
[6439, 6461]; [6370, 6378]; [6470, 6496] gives -1.10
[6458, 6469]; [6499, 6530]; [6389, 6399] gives -1.01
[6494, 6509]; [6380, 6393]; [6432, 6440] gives -1.15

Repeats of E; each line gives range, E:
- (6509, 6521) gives 525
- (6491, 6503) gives 454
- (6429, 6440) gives 429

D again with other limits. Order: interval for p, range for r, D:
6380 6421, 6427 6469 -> 0.30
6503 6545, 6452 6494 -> 0.44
